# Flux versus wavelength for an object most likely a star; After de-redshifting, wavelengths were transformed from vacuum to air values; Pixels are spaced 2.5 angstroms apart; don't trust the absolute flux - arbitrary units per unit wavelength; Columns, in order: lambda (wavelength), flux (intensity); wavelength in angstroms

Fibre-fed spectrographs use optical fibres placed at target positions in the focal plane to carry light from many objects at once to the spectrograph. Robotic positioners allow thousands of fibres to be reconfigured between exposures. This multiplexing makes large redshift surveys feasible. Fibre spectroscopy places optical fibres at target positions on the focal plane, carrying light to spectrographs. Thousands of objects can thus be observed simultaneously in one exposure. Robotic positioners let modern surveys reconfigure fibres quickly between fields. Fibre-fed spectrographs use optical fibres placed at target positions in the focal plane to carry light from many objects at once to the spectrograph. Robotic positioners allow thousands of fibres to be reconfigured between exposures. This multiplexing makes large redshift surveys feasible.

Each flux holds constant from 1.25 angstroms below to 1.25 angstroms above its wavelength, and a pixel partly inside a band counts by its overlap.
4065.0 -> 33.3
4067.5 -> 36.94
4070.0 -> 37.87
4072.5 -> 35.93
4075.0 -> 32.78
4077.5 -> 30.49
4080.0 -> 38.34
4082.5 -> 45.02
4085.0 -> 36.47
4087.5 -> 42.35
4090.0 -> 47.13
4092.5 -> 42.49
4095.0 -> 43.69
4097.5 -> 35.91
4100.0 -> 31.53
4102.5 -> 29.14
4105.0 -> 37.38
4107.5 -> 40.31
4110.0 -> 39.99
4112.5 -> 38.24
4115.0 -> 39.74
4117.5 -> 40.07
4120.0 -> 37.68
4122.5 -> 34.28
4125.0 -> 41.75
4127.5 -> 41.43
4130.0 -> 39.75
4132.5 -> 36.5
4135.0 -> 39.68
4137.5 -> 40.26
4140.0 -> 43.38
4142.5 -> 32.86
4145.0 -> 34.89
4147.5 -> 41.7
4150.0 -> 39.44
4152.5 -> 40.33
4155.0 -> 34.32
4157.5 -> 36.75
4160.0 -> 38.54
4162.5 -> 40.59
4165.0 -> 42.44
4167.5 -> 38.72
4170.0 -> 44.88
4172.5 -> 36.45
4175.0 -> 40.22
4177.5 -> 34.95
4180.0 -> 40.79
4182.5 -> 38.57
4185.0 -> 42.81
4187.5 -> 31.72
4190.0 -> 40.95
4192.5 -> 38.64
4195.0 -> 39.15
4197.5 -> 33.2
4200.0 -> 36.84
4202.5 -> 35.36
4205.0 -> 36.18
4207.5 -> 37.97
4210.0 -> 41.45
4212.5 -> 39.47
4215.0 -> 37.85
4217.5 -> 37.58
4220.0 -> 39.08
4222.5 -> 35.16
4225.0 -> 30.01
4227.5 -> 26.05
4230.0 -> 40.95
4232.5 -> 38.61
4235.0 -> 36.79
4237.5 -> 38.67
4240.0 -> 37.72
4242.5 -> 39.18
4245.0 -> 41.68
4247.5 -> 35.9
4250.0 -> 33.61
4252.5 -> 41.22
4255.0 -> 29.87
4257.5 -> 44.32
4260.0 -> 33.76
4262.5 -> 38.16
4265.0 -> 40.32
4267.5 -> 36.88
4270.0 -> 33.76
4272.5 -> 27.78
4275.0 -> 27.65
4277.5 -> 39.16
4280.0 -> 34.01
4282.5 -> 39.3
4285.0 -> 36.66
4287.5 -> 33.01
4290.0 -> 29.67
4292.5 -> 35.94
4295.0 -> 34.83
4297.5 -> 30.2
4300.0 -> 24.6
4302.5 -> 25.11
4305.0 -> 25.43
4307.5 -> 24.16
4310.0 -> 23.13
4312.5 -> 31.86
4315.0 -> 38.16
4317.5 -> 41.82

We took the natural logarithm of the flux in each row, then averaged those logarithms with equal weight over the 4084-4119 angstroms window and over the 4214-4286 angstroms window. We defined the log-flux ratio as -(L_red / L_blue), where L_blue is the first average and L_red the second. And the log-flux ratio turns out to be -0.98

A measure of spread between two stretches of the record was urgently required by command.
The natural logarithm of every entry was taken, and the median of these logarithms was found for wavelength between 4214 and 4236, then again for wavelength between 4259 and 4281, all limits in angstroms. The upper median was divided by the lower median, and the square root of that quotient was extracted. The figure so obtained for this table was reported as 0.986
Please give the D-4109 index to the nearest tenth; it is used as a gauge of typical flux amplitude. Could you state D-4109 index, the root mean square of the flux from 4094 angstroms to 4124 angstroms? 37.5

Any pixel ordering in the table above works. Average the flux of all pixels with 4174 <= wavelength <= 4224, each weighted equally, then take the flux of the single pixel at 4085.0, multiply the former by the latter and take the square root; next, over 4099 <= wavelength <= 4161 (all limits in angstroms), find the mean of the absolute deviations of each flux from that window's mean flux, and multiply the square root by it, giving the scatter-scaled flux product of 103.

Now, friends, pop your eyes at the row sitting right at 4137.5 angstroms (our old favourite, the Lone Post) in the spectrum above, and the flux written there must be 40.26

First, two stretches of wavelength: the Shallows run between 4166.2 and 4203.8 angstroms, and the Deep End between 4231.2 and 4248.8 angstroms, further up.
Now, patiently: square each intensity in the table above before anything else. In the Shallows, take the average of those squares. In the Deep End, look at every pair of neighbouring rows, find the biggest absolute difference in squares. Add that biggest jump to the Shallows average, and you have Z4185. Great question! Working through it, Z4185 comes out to 1921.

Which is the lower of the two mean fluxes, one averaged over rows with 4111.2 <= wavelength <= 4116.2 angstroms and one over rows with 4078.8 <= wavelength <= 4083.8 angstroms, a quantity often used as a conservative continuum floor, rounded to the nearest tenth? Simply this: 39.0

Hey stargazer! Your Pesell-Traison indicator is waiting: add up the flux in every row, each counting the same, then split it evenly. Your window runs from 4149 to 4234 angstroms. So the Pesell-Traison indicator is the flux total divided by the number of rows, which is 37.8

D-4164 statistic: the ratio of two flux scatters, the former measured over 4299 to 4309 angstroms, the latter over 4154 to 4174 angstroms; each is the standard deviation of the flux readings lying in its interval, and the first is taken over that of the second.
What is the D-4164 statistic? 0.2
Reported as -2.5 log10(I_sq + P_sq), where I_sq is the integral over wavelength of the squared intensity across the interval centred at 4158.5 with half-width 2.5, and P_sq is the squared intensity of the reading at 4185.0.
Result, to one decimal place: -9.9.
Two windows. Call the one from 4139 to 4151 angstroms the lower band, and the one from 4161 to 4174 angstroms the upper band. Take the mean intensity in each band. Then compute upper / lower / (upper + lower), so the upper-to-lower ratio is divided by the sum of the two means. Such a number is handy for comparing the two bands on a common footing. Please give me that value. 0.0134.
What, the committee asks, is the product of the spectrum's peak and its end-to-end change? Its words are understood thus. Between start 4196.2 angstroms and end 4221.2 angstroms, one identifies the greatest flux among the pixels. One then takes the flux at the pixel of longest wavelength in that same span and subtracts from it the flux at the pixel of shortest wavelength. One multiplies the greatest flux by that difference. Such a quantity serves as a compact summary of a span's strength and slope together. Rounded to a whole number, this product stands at 244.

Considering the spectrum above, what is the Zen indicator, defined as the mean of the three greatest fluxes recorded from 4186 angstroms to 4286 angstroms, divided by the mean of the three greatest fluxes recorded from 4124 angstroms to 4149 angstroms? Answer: 1.00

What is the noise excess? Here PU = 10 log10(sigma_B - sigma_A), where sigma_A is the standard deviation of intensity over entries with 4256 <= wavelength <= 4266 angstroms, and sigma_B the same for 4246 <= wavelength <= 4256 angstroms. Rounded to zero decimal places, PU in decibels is -5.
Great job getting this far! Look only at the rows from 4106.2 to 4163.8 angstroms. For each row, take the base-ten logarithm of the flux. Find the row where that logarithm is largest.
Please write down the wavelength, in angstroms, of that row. 4140.0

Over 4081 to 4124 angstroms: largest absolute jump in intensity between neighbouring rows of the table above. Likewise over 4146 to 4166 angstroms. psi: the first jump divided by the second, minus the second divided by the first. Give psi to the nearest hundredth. 0.72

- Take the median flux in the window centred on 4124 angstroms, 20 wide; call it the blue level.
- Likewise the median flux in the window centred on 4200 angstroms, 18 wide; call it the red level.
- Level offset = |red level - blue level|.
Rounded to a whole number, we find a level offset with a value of 3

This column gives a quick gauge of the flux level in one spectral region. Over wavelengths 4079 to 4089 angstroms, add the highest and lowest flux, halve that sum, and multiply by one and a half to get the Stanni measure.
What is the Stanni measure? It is 61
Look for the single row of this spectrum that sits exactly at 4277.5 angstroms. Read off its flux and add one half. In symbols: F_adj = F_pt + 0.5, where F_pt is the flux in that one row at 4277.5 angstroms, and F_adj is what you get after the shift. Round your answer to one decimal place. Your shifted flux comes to 39.7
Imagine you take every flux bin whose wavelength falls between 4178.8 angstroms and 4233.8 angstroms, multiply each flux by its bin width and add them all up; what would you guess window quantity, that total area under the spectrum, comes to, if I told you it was 2046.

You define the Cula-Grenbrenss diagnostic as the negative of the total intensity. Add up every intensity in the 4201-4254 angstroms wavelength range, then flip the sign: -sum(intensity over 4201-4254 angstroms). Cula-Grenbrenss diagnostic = -780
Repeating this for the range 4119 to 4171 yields -820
